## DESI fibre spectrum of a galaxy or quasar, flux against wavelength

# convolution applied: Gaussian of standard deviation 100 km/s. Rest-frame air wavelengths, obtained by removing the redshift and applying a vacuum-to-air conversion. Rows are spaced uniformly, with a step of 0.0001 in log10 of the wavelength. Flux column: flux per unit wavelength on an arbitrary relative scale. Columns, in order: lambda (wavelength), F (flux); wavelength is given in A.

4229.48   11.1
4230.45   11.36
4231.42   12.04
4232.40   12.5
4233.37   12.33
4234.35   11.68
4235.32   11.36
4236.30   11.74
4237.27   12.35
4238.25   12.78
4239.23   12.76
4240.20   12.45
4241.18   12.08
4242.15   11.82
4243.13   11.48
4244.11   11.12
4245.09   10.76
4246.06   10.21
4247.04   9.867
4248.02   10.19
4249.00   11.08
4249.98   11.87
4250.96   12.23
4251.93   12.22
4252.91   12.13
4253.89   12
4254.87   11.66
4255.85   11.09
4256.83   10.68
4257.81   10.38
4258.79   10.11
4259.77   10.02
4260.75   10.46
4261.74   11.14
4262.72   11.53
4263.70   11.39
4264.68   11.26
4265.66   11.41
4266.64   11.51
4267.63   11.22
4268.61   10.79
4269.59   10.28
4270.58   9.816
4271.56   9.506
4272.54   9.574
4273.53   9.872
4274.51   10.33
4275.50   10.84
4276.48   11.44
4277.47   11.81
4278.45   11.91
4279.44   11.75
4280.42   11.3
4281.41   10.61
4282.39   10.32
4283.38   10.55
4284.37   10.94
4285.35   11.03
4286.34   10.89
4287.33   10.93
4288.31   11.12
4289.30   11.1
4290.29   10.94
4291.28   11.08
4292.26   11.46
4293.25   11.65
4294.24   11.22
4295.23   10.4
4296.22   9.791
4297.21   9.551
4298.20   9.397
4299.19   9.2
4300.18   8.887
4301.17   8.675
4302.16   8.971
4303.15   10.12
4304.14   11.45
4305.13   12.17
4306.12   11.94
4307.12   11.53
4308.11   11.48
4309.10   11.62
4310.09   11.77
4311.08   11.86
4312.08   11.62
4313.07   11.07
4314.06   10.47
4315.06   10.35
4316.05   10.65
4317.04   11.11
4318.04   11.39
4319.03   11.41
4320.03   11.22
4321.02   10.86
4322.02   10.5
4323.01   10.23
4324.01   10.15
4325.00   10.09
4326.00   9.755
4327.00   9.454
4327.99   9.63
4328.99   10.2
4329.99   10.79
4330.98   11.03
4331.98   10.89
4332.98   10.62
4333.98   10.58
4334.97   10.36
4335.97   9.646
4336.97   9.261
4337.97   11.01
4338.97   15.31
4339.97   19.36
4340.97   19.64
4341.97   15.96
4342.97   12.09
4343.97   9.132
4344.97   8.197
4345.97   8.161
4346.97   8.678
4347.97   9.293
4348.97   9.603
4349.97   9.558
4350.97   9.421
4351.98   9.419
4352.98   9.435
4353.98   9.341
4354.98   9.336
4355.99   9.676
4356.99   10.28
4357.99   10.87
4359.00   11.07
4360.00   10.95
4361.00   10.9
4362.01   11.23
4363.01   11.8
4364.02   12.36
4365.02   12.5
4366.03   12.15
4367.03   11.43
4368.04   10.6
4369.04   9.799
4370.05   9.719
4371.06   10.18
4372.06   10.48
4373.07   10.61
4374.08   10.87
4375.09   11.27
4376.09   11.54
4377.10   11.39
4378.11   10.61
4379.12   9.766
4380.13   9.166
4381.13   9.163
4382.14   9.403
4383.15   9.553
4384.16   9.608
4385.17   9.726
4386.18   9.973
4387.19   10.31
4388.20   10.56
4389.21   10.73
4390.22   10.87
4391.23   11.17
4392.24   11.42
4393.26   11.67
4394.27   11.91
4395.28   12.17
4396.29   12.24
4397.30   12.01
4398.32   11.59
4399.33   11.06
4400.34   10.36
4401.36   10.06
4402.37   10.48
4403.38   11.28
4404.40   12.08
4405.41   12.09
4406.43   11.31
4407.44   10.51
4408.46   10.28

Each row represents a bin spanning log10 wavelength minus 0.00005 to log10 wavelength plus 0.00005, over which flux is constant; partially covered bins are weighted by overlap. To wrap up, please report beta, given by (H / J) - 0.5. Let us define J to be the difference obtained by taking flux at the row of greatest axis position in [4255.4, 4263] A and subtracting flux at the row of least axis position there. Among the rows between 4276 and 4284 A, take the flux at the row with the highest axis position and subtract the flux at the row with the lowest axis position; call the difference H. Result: -2.5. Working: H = -0.9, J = 0.4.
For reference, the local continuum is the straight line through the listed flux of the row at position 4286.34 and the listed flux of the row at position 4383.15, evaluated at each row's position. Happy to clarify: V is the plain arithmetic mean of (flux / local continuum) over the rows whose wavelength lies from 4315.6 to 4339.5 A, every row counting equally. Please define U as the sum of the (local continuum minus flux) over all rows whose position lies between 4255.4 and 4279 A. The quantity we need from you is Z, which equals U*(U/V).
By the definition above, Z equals 85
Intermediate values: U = 9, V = 1.03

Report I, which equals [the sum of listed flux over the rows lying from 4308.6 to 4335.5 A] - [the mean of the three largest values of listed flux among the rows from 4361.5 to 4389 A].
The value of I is 277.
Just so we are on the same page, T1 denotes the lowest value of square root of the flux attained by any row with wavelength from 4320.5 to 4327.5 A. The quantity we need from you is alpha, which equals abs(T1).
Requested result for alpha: 3.07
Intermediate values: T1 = 3.07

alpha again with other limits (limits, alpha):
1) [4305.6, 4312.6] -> 3.39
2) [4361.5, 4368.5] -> 3.26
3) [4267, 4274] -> 3.08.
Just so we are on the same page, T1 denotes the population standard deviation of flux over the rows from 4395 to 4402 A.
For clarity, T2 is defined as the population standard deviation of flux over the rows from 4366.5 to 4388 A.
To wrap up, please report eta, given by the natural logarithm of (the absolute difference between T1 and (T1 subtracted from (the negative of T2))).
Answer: 0.9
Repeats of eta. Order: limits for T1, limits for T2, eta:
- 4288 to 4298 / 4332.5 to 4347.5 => 1.6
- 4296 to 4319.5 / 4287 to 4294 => 0.9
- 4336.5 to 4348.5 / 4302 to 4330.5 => 2.2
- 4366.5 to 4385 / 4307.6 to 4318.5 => 0.7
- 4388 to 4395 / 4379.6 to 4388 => 0.3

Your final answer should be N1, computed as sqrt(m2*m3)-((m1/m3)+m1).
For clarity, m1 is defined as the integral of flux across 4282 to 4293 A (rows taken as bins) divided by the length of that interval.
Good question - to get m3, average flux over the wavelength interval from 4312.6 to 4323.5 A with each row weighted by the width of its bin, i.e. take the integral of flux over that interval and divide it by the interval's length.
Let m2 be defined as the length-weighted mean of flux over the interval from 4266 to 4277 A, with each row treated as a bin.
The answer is -1.31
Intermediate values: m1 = 11.0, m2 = 10.5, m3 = 10.84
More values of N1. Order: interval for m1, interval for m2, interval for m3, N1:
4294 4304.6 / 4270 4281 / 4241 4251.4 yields 0.30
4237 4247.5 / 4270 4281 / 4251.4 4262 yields -1.73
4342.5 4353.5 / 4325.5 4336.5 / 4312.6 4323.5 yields 0.33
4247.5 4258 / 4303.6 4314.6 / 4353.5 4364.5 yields -1.40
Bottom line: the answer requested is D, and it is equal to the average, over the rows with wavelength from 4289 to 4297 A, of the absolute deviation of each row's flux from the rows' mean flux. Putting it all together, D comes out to 0.43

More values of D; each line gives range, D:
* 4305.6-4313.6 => 0.19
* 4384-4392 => 0.46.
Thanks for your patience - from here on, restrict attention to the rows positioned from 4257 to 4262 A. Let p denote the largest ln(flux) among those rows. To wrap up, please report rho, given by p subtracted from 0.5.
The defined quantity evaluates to -1.91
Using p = 2.41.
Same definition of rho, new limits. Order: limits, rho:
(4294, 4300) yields -1.92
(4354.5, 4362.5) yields -1.92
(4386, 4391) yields -1.89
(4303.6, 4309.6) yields -2.00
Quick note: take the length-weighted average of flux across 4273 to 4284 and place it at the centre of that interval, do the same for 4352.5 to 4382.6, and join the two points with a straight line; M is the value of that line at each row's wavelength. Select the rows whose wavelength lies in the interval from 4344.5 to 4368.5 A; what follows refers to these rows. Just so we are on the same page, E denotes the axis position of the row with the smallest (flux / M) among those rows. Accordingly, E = 4345.97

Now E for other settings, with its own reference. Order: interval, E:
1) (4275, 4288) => 4282.39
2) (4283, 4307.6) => 4301.17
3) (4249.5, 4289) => 4271.56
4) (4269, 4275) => 4271.56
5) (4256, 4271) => 4270.58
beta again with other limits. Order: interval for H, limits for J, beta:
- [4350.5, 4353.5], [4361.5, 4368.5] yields -0.5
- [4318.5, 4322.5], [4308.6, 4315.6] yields 0.2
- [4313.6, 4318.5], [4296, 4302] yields -1.3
